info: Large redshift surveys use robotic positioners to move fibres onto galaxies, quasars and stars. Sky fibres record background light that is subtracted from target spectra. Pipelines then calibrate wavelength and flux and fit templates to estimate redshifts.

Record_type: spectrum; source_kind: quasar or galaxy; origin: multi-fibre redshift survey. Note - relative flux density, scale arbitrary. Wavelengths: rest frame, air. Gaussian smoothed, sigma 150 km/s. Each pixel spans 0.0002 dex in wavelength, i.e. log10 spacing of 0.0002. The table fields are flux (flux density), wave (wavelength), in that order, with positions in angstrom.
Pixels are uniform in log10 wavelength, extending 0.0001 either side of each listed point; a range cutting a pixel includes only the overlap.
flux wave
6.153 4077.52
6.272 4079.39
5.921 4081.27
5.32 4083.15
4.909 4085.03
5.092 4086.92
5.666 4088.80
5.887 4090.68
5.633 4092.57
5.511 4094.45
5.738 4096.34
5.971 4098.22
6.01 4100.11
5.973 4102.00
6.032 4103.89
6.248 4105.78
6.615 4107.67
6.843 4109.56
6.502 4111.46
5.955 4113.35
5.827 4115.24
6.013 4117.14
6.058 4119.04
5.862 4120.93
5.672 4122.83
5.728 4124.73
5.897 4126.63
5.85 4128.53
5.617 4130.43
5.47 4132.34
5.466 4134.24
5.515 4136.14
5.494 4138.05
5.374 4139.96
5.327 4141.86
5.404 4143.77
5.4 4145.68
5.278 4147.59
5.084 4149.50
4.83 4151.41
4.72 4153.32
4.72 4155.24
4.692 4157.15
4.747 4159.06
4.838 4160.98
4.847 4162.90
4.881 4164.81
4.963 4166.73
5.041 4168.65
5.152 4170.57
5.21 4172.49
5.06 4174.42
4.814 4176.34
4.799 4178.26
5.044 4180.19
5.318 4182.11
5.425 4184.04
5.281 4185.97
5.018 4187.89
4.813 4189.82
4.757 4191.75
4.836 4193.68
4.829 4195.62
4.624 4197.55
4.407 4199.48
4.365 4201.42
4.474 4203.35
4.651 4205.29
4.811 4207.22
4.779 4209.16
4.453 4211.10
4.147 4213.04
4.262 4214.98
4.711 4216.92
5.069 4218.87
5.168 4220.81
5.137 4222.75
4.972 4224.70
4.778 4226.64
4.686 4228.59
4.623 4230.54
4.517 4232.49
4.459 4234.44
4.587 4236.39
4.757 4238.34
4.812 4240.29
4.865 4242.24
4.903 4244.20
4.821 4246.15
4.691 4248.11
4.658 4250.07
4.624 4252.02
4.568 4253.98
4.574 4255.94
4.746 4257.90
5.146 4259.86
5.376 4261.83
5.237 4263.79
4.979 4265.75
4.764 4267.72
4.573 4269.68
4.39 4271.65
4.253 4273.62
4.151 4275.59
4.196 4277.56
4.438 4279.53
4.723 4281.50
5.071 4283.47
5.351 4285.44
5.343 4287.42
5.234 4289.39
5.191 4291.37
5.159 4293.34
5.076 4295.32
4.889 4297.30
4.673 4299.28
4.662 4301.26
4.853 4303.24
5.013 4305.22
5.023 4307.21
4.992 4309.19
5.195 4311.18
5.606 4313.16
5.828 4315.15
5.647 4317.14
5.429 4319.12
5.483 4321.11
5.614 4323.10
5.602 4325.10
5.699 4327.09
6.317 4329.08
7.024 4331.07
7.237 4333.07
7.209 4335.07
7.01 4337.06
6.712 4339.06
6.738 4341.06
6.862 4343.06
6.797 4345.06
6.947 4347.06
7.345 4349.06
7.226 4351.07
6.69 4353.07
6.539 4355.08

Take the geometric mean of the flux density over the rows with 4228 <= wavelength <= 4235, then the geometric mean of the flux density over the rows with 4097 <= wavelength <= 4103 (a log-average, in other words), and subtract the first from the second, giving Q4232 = 1.4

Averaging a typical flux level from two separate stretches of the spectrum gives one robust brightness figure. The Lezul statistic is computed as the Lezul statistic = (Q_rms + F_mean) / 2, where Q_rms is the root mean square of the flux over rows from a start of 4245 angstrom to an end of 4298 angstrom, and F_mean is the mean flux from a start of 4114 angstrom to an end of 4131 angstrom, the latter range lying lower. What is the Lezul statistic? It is 5.3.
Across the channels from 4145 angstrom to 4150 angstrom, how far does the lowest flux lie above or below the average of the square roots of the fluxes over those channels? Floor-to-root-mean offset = 2.79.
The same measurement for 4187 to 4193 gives 2.55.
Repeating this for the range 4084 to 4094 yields 2.58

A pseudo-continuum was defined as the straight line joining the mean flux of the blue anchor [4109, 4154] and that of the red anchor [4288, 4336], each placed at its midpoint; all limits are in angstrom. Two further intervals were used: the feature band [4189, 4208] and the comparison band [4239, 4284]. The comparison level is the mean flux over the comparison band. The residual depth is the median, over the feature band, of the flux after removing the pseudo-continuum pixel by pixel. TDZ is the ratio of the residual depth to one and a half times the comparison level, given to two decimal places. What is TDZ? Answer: -0.13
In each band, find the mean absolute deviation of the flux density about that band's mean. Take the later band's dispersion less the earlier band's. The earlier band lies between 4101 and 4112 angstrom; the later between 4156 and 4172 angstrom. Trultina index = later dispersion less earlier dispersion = -0.17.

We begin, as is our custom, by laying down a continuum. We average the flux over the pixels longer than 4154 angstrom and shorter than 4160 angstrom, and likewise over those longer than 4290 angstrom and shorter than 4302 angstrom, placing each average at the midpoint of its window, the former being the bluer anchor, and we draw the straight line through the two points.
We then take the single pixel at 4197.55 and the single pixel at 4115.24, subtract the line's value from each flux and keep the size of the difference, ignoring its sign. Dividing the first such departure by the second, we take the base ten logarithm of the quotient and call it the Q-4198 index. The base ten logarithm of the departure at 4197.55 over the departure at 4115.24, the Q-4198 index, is -0.9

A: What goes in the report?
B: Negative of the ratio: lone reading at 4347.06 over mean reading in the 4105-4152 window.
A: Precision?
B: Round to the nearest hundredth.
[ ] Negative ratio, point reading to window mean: -1.21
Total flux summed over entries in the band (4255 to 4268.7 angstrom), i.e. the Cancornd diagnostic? 34.8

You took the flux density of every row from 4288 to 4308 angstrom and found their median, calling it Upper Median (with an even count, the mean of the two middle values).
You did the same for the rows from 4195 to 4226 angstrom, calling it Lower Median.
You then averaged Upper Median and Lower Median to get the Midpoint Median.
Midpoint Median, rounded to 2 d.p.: 4.85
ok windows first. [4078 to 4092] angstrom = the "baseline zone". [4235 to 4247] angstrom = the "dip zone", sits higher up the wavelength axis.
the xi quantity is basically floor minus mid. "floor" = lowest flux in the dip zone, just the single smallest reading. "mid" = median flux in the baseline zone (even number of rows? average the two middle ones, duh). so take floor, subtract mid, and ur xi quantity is -1.1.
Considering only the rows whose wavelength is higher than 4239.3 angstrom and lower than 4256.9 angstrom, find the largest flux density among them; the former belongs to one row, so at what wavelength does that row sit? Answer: 4244.20 angstrom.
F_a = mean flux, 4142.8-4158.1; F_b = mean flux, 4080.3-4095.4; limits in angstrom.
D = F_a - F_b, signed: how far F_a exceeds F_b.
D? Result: -0.48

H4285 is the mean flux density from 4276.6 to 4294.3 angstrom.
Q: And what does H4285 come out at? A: 4.97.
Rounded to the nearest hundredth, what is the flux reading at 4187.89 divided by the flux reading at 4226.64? 1.05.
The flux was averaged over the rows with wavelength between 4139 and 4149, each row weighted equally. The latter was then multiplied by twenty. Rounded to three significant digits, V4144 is 107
